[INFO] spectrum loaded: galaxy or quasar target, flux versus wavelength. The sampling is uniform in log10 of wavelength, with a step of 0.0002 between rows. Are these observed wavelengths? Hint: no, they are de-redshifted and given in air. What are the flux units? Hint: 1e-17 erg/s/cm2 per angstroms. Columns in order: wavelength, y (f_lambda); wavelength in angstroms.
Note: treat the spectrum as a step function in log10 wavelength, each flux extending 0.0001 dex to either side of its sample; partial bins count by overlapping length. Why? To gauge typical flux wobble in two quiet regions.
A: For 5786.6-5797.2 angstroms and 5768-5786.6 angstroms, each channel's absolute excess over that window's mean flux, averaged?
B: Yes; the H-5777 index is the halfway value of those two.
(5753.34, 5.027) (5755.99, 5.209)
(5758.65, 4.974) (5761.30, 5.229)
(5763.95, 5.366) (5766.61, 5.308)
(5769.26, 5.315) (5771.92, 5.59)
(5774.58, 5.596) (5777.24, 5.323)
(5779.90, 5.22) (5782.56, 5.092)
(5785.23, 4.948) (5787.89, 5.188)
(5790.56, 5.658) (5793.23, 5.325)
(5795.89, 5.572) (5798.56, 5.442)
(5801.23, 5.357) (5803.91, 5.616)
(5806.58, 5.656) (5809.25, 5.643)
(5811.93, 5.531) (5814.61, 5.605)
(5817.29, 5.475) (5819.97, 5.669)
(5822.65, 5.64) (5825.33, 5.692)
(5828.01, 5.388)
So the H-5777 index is 0.18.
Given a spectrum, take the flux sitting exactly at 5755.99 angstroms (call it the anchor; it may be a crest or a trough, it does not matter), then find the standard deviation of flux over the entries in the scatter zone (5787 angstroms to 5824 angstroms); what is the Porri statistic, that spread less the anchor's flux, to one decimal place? -5.1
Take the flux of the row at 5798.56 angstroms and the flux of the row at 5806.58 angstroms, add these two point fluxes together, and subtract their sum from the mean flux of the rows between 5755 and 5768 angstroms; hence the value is -5.9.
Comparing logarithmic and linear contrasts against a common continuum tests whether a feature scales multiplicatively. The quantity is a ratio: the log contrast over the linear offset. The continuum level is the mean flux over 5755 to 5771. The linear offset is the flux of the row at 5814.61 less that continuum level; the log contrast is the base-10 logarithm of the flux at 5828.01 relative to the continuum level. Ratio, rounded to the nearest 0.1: 0.0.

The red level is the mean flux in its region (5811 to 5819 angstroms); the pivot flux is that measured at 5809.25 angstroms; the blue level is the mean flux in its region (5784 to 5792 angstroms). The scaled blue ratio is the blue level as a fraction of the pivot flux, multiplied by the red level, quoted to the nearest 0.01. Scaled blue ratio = 5.17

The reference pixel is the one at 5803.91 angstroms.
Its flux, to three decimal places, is 5.616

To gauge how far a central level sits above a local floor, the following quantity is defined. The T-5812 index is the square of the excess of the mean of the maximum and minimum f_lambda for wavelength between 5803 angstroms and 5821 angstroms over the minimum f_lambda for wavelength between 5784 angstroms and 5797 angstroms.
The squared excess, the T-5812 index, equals 0.39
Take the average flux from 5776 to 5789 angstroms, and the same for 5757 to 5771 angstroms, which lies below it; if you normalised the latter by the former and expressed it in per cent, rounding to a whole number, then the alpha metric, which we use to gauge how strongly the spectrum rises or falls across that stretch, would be 102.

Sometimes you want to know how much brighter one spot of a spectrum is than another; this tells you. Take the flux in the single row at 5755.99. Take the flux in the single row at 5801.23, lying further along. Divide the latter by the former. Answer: 1.03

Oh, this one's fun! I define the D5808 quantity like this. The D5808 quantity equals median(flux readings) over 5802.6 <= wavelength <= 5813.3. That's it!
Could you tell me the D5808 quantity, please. 5.63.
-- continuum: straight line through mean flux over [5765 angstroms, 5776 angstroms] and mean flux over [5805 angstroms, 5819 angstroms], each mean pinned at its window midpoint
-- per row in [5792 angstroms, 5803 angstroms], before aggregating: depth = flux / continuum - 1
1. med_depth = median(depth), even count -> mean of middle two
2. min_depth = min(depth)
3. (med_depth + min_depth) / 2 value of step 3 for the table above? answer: -0.03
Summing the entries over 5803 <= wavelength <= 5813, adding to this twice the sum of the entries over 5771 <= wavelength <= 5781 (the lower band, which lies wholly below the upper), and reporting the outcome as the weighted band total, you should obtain 65.9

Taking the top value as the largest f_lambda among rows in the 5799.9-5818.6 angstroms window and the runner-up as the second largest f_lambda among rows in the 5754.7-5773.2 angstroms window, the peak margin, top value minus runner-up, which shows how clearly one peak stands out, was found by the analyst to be 0.290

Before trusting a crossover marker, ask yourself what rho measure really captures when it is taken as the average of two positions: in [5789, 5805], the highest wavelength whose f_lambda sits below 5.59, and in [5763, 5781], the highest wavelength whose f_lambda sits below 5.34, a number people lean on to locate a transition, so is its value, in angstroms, 5790.6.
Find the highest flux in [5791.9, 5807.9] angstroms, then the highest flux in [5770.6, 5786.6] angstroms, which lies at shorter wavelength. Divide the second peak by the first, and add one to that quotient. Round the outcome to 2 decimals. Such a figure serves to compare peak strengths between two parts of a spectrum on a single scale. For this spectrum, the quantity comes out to 1.99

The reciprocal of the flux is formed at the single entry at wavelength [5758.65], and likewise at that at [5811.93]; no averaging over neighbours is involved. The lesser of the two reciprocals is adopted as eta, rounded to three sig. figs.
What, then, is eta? 0.181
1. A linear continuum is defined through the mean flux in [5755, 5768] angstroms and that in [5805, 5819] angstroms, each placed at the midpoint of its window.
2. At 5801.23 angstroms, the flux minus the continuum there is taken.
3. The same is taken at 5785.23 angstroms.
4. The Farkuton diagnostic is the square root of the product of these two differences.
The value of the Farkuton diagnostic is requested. 0.26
